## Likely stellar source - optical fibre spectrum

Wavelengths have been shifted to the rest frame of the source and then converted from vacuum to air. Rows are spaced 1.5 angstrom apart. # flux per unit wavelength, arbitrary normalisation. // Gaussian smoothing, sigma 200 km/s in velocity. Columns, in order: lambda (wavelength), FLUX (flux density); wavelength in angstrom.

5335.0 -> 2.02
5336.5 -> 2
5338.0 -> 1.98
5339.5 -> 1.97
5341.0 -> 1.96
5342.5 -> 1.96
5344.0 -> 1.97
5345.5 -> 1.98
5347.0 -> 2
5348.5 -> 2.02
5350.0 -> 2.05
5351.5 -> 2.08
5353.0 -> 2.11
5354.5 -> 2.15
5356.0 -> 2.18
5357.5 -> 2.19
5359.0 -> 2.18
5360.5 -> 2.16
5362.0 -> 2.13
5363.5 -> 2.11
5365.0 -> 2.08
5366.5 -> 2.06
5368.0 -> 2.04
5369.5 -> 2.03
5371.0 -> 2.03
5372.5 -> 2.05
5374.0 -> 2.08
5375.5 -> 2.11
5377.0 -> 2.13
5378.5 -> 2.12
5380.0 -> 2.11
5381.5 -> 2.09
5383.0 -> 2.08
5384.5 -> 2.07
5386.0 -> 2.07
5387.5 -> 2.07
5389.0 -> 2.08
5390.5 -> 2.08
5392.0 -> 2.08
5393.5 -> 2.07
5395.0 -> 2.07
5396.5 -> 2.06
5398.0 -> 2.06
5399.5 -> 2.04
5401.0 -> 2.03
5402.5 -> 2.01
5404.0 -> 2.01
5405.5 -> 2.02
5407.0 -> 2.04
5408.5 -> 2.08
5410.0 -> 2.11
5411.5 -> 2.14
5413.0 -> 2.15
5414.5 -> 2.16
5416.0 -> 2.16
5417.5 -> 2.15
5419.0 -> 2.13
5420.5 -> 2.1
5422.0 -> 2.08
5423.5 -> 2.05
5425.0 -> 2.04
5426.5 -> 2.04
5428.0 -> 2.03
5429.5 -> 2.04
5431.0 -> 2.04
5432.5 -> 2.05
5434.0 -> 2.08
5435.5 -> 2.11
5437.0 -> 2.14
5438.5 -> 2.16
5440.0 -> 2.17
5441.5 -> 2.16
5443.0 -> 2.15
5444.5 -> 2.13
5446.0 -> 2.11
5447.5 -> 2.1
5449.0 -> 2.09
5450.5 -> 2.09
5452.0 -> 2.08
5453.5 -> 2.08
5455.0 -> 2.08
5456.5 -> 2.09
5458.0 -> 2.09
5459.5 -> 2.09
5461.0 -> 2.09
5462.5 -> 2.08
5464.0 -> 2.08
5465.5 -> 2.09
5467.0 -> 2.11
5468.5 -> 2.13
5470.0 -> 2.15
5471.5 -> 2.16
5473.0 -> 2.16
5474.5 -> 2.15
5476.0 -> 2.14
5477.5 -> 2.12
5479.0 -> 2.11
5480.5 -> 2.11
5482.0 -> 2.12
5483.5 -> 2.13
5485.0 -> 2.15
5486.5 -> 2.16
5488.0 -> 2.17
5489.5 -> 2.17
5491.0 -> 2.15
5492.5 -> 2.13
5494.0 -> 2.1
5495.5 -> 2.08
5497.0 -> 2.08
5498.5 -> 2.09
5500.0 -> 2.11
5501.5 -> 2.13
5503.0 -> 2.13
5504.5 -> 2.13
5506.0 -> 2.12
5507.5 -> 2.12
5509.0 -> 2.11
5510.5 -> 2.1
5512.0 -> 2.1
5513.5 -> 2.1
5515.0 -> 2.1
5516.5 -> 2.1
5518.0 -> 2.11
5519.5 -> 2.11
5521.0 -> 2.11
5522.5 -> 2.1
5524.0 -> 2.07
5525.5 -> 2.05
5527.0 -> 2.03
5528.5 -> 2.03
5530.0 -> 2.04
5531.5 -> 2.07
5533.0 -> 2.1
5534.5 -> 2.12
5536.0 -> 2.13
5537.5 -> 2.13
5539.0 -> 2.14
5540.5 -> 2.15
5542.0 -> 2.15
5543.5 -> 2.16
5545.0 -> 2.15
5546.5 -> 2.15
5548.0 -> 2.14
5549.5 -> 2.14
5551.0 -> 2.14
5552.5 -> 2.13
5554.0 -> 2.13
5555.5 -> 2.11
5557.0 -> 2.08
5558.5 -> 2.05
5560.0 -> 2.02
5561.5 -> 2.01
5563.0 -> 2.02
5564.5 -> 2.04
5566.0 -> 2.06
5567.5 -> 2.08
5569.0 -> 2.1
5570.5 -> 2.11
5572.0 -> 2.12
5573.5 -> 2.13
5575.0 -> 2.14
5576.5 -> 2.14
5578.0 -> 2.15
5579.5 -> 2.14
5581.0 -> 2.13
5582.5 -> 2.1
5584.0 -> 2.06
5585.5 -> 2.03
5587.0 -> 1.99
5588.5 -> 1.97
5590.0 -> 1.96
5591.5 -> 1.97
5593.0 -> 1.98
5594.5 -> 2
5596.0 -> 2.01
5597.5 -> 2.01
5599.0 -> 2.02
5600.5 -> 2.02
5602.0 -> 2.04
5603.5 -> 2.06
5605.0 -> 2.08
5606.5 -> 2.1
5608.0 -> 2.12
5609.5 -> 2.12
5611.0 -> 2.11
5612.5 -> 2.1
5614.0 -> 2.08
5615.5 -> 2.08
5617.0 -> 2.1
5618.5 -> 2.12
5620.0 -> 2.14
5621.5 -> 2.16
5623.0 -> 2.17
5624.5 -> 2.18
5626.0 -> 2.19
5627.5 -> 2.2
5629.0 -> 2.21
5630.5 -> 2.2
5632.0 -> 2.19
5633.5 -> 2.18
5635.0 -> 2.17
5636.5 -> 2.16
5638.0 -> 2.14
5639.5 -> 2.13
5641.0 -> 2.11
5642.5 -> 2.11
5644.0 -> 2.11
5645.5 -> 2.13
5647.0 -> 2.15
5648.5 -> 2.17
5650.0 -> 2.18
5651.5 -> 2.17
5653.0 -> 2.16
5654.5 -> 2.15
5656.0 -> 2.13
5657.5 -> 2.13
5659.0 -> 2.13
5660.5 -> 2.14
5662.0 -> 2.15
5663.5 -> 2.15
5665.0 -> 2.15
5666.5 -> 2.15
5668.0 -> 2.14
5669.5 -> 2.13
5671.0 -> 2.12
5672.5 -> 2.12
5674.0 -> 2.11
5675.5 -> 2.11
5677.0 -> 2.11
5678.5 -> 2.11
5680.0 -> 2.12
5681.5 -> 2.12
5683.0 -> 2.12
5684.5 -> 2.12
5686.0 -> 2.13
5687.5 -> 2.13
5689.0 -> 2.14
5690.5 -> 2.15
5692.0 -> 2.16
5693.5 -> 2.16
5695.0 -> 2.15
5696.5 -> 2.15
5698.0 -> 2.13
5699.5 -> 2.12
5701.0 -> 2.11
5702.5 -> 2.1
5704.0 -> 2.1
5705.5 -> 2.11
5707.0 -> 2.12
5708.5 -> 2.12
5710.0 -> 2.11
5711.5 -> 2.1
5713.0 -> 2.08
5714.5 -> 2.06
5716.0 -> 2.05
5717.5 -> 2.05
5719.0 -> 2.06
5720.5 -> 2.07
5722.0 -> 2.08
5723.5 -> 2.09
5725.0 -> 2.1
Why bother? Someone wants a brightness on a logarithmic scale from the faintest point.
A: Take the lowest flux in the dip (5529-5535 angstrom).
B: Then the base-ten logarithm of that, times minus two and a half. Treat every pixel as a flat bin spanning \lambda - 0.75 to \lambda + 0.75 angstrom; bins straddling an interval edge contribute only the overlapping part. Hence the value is -0.774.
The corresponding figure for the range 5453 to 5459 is -0.795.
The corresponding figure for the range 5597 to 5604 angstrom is -0.758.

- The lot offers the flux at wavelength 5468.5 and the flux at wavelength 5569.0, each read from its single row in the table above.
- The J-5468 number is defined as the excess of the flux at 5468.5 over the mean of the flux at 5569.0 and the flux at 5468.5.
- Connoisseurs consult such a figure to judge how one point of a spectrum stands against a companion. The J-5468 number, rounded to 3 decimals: 0.015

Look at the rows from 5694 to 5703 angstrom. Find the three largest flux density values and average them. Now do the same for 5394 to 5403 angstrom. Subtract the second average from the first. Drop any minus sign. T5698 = 0.080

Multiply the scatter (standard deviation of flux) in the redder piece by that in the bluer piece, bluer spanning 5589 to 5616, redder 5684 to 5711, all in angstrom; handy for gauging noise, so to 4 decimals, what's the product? 0.0010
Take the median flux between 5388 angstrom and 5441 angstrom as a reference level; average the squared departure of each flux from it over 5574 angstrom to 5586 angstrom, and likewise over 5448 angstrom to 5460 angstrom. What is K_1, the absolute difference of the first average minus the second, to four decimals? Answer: 0.0026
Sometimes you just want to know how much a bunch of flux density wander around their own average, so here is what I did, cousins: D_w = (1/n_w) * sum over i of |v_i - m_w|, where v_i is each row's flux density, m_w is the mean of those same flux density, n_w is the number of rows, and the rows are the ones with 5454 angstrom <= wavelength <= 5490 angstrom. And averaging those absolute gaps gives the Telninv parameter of 0.027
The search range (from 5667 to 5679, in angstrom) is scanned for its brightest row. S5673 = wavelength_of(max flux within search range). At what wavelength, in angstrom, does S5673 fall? 5668.0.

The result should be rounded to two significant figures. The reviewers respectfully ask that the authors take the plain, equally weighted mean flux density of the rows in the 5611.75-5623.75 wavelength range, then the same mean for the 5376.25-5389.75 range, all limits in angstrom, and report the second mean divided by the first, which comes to 0.99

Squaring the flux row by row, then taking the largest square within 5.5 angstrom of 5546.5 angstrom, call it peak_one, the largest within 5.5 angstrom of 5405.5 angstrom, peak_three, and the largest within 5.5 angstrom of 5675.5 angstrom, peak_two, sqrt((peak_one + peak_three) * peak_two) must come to 6.40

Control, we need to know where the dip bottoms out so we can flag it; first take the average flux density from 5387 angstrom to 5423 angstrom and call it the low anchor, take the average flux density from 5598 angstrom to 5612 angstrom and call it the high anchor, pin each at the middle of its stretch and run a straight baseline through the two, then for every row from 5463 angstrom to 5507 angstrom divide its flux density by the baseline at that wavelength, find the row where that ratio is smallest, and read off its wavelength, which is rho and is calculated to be 5464.0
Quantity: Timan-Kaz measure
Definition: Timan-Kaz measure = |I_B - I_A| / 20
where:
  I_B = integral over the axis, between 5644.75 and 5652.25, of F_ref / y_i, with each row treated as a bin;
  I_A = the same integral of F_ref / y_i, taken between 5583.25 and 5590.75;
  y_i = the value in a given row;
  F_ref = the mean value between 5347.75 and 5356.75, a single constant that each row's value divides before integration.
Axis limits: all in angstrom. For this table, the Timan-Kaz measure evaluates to 0.029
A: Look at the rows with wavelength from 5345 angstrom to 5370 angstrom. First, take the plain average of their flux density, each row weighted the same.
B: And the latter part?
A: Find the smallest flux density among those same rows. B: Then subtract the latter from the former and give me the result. 0.11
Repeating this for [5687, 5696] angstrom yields 0.02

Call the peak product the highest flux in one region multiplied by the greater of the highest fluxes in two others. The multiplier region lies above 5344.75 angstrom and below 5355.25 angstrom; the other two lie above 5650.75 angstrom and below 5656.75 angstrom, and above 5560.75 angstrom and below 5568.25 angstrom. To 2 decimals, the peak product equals 4.67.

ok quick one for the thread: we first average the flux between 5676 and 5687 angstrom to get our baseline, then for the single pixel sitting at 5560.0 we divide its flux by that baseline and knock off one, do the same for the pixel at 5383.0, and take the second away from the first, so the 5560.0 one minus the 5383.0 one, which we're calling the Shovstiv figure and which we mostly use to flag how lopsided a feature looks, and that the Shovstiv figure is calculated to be -0.028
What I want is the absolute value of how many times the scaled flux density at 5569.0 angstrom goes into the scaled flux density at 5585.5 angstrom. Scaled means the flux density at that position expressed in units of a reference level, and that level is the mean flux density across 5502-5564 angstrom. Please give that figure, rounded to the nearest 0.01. 0.97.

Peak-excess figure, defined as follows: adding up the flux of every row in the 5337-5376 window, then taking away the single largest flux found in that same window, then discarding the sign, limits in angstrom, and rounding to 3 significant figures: 51.5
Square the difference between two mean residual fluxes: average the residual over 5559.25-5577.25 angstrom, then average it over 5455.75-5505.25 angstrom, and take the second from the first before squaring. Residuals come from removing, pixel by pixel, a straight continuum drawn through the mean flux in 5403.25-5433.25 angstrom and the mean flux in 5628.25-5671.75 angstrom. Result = 0.0043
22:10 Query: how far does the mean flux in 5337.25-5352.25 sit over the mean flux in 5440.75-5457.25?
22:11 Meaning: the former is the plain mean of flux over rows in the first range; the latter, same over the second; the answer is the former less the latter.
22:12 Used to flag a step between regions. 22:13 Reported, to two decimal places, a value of -0.11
